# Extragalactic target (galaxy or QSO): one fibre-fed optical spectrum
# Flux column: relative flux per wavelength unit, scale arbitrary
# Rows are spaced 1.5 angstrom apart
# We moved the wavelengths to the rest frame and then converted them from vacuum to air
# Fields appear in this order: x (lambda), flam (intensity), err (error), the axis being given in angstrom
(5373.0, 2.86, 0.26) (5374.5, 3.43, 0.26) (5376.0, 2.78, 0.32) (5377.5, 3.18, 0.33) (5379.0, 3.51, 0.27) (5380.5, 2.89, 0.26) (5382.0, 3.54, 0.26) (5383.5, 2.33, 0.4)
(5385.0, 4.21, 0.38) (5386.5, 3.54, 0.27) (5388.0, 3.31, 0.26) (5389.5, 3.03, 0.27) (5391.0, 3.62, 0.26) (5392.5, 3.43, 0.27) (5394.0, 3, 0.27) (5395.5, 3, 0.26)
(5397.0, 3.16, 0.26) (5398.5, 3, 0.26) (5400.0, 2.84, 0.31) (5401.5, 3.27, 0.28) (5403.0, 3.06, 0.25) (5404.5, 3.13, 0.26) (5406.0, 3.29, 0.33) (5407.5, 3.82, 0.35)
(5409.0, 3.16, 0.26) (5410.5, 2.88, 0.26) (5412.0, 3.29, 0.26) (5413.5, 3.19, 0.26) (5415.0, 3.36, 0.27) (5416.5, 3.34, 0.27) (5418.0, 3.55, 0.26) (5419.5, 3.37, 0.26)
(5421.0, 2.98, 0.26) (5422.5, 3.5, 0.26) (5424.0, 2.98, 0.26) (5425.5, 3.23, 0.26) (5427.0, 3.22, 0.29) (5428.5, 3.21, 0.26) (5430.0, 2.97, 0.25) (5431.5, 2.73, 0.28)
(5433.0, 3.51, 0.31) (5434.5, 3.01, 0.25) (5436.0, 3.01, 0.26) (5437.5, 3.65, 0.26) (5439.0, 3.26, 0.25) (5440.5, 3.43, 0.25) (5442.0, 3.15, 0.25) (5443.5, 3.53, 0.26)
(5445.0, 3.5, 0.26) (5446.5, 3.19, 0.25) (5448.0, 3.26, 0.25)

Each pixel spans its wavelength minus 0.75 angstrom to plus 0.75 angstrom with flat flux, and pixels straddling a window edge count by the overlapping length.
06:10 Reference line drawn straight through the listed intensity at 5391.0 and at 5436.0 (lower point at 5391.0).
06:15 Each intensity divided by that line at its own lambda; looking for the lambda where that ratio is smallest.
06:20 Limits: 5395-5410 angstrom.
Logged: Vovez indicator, 5400.0 angstrom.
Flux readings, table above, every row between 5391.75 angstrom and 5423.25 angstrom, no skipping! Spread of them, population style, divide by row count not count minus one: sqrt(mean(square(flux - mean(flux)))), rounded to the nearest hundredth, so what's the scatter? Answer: 0.24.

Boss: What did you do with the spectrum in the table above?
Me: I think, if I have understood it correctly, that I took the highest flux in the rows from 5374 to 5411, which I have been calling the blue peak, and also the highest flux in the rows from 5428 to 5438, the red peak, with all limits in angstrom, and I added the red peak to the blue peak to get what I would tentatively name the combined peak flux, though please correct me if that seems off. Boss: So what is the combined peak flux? 7.9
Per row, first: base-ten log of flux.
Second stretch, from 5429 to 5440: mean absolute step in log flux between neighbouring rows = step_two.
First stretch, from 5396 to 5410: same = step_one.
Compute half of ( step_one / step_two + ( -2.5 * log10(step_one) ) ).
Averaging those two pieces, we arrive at 2.10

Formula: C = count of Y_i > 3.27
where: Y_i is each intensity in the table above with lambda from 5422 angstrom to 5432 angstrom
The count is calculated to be 1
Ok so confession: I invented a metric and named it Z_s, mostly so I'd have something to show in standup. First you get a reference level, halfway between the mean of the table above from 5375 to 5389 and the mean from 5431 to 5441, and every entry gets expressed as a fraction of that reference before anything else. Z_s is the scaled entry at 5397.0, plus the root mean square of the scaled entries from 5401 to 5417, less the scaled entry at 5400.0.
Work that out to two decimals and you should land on 1.10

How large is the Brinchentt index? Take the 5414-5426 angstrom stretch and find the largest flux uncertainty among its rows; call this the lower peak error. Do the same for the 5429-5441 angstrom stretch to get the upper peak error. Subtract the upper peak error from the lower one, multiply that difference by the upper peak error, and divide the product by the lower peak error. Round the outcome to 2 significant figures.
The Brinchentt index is -0.046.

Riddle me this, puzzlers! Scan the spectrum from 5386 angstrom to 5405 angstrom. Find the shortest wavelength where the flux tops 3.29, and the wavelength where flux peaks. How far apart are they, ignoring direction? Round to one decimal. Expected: 4.5 angstrom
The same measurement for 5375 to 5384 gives 3.0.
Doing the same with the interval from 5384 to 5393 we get 0.0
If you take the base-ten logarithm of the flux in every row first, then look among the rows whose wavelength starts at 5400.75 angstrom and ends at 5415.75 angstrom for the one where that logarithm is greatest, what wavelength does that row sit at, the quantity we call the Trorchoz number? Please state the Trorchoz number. 5407.5 angstrom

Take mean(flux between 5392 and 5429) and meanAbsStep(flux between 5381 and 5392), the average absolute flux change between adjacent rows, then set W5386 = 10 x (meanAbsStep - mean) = -24.0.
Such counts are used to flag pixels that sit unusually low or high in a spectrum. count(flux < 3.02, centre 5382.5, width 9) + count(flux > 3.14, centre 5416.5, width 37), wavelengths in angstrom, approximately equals 17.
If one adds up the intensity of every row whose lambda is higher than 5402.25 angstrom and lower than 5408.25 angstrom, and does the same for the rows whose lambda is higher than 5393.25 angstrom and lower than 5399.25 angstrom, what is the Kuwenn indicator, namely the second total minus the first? -1.1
